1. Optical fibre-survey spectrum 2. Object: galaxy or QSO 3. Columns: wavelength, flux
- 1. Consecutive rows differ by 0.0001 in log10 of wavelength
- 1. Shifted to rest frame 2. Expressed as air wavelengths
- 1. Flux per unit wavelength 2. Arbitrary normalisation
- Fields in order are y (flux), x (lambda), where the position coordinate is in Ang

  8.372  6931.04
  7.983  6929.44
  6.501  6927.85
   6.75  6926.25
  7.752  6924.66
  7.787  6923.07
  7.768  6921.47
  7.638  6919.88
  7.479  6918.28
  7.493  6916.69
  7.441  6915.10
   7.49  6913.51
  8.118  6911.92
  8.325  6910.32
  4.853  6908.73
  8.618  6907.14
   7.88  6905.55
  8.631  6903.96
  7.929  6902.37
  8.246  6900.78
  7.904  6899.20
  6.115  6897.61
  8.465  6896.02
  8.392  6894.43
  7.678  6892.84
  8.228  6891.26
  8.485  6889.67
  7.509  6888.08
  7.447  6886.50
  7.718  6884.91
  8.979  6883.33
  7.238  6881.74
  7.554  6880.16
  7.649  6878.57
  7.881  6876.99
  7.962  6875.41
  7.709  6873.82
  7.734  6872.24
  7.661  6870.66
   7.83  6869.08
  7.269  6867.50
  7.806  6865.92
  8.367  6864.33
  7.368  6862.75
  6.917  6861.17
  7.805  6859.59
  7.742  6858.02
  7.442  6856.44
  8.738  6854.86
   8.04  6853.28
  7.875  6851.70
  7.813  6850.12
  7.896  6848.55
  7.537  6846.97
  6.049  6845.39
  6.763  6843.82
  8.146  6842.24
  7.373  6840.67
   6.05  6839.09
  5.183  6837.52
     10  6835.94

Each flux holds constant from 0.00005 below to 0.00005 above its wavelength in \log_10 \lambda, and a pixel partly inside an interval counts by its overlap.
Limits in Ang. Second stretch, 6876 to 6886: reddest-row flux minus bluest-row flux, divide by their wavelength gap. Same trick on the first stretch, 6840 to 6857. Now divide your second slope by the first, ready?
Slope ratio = -4.7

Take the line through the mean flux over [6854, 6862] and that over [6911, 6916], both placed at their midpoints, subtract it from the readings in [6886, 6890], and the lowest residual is -0.26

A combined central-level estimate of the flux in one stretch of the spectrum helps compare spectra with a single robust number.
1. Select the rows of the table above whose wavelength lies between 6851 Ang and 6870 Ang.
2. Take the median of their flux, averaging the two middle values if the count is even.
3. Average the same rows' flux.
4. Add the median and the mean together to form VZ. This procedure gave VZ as 15.6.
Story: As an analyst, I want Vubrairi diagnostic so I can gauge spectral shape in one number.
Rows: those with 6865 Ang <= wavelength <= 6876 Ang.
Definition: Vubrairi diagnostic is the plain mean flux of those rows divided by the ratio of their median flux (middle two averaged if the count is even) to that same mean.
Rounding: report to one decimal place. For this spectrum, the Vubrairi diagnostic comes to 7.7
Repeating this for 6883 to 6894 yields 8.3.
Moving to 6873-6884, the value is 8.0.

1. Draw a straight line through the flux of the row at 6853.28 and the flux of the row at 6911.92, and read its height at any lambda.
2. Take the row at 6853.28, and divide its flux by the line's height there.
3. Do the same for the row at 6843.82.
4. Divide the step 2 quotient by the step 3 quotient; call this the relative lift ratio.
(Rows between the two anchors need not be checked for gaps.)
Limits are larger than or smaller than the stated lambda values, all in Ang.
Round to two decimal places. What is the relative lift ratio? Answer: 1.19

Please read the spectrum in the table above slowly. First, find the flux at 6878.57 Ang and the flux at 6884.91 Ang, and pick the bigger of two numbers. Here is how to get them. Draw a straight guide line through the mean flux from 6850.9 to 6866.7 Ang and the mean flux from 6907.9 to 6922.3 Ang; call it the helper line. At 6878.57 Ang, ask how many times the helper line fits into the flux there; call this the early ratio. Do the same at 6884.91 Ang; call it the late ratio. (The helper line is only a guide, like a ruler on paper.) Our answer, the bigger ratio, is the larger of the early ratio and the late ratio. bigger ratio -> 1.01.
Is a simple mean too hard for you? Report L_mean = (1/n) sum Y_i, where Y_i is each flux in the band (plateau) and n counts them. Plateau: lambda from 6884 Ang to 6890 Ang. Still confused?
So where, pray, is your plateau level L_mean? 7.8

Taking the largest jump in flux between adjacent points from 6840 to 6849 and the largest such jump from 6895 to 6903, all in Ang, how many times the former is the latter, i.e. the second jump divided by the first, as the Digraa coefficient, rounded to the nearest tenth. 1.6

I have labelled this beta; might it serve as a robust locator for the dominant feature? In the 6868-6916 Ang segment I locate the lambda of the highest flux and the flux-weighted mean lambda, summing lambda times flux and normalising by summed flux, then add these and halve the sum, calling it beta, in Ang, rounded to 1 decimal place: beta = 6887.7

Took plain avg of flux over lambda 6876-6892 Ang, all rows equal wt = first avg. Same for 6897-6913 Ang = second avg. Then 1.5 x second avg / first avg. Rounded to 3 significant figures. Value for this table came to 1.46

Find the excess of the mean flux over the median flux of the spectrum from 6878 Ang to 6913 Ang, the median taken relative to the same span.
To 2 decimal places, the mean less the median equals -0.10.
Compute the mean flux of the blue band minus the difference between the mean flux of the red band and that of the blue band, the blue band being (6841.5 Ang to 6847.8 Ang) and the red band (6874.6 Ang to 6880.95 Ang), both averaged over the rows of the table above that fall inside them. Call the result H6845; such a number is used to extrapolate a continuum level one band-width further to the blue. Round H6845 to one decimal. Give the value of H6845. 6.5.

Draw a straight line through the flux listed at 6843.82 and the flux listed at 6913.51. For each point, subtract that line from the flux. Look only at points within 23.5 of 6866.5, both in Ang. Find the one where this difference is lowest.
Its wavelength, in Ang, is 6845.39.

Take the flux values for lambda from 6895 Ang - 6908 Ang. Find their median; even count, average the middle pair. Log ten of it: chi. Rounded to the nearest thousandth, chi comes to 0.908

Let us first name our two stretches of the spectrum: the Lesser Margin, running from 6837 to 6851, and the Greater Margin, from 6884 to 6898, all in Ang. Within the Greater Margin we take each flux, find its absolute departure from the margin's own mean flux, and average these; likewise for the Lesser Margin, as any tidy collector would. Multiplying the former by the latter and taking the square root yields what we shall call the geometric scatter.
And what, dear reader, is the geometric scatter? 0.68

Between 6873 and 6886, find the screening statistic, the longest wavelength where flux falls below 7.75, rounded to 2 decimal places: 6884.91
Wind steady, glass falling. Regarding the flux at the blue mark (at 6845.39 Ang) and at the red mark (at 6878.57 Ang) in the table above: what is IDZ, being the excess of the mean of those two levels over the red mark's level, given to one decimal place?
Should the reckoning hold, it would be -0.8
